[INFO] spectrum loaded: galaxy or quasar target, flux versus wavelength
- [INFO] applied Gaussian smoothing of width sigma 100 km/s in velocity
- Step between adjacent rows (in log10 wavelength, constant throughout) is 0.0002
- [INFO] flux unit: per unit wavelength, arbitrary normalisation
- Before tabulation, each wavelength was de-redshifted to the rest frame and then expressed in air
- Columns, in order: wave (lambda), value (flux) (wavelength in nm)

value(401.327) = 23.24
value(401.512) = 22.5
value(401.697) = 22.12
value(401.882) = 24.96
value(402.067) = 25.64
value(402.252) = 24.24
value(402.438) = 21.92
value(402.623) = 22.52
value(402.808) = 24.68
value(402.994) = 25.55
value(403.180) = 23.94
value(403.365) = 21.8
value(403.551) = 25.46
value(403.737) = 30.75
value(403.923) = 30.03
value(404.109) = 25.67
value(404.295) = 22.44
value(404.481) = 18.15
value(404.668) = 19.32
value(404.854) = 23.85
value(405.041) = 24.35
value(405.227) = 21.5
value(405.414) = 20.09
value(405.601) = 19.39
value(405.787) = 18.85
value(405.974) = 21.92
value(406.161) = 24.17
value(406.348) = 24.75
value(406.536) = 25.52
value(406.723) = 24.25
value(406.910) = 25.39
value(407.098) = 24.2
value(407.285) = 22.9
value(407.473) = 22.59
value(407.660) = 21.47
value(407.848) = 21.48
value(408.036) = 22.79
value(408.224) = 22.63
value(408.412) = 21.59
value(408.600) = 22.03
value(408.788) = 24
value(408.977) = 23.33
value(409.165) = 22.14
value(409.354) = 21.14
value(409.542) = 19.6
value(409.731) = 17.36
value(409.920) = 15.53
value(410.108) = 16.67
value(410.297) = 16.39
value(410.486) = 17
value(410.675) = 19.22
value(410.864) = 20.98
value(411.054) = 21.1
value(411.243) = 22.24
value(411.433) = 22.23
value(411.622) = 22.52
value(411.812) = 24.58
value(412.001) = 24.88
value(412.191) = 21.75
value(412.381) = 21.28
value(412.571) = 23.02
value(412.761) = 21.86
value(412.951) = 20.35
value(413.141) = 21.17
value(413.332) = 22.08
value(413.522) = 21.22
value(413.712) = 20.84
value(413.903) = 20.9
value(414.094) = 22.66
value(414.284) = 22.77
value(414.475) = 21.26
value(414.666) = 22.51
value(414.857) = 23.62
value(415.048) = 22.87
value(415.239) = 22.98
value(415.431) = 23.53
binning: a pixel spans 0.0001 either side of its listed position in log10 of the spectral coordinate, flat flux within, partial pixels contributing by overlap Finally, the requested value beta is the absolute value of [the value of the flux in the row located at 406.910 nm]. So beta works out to 25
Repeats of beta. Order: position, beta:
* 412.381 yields 21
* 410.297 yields 16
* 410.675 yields 19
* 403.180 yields 24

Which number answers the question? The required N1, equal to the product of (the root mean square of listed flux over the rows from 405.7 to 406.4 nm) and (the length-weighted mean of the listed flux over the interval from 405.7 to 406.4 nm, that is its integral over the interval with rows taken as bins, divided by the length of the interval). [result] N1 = 503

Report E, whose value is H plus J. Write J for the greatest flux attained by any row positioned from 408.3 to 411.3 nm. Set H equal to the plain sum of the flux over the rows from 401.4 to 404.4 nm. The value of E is 418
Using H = 394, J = 24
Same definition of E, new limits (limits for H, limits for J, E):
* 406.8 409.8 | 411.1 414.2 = 380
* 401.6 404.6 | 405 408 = 415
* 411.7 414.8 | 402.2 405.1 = 384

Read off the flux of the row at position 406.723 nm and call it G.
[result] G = 24.25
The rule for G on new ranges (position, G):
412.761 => 21.86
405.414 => 20.09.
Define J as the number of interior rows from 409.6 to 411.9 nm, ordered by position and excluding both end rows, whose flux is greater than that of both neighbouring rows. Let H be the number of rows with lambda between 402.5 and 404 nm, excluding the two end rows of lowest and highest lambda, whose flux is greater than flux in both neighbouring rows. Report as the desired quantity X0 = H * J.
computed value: 4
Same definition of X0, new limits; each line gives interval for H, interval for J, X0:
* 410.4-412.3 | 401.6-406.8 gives 10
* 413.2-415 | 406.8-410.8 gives 3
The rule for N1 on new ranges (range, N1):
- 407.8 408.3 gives 499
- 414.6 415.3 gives 530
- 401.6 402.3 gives 588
